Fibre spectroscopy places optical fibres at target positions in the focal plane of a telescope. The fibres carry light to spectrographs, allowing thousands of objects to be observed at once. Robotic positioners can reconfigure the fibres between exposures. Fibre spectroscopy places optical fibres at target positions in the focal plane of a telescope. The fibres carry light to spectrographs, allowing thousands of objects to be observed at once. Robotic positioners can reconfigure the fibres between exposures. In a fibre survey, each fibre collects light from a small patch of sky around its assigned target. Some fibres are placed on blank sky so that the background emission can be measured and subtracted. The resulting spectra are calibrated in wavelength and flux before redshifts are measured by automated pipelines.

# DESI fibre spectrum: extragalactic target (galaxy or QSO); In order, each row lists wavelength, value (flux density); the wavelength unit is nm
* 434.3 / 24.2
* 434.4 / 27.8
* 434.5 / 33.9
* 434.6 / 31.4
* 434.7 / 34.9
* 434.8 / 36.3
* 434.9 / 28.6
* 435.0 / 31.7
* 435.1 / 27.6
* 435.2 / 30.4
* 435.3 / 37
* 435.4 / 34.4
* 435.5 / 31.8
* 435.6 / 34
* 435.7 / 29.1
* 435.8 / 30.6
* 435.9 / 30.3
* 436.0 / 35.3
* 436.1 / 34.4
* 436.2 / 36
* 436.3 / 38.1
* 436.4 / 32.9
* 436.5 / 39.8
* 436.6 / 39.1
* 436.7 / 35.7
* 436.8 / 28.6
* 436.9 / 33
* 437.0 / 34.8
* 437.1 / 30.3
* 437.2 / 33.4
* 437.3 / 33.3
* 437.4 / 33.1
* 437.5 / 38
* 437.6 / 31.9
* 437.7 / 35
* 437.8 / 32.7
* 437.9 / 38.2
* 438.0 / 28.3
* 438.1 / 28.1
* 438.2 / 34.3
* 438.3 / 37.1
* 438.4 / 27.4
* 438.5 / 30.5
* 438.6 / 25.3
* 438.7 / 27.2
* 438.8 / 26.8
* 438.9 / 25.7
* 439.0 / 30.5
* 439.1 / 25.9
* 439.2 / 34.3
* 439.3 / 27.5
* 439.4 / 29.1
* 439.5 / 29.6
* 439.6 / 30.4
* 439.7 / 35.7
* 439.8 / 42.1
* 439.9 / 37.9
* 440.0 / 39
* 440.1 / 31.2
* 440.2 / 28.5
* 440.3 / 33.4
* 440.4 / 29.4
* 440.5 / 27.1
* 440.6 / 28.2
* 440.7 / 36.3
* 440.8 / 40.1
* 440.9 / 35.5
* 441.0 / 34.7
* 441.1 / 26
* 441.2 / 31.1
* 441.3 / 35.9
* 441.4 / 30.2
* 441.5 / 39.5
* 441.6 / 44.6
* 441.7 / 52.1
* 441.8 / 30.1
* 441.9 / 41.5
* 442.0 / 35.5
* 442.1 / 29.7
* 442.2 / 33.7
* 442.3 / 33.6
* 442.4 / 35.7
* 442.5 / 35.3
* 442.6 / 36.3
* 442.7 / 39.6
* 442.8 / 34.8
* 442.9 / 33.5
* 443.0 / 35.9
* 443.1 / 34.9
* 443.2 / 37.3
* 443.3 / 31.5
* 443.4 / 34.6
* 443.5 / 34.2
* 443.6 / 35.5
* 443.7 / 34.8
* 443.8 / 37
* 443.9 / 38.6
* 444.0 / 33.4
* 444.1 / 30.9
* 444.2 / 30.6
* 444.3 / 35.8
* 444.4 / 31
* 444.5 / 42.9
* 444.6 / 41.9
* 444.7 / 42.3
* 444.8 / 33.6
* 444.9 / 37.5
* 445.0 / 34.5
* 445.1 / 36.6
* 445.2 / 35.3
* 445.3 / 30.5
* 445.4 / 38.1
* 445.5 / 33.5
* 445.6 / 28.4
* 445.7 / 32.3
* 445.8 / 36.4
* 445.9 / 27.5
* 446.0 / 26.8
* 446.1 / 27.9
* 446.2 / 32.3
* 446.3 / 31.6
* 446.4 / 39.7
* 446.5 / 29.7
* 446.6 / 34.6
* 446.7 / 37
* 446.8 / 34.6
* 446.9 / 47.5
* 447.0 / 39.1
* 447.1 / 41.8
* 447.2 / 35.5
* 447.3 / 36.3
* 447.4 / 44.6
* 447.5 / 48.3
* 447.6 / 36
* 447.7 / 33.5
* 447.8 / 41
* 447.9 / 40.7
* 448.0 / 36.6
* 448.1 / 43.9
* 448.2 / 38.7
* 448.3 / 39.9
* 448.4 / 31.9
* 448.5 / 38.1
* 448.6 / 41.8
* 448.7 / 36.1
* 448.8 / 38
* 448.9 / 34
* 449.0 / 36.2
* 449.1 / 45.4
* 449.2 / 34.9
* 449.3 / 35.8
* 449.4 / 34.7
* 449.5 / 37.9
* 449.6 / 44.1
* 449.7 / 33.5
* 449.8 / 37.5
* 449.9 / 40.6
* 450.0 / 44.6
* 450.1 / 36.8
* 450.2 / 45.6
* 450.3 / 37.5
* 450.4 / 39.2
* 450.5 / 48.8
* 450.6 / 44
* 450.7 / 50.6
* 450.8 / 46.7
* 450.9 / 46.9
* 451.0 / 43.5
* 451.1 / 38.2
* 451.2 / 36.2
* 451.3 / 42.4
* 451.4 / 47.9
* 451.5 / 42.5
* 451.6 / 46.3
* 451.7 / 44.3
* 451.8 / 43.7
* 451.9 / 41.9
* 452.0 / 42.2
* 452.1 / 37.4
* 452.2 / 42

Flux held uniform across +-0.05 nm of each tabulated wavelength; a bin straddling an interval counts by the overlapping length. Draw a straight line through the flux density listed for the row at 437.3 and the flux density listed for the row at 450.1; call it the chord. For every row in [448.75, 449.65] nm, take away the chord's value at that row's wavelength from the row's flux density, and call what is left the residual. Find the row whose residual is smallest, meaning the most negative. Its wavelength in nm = 448.9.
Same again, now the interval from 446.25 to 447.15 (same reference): 446.5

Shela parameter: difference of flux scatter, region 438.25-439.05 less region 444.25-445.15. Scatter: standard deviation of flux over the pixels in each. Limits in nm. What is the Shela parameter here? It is -0.3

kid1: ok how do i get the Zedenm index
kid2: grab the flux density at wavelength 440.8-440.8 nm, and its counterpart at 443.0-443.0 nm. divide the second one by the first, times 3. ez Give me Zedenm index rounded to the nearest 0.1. 2.7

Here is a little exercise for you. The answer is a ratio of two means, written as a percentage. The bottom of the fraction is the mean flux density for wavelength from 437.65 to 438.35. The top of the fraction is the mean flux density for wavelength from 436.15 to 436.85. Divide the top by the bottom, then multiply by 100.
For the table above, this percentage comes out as 107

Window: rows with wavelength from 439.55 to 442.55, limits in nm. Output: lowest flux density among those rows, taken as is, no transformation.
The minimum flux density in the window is 26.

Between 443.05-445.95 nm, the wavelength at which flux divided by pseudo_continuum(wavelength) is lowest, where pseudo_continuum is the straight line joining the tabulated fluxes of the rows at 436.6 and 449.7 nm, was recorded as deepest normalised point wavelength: 445.9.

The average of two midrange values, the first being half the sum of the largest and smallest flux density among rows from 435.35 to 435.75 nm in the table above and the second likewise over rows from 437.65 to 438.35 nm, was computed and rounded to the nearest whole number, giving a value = 32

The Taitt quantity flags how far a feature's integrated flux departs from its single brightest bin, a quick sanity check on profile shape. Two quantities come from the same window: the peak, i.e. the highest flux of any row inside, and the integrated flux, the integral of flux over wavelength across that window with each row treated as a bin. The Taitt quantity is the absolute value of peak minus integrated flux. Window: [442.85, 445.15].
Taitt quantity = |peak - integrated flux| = 39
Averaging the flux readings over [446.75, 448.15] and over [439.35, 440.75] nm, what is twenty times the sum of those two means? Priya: 1453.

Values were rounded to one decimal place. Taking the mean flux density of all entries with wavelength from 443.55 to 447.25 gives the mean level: 35.1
